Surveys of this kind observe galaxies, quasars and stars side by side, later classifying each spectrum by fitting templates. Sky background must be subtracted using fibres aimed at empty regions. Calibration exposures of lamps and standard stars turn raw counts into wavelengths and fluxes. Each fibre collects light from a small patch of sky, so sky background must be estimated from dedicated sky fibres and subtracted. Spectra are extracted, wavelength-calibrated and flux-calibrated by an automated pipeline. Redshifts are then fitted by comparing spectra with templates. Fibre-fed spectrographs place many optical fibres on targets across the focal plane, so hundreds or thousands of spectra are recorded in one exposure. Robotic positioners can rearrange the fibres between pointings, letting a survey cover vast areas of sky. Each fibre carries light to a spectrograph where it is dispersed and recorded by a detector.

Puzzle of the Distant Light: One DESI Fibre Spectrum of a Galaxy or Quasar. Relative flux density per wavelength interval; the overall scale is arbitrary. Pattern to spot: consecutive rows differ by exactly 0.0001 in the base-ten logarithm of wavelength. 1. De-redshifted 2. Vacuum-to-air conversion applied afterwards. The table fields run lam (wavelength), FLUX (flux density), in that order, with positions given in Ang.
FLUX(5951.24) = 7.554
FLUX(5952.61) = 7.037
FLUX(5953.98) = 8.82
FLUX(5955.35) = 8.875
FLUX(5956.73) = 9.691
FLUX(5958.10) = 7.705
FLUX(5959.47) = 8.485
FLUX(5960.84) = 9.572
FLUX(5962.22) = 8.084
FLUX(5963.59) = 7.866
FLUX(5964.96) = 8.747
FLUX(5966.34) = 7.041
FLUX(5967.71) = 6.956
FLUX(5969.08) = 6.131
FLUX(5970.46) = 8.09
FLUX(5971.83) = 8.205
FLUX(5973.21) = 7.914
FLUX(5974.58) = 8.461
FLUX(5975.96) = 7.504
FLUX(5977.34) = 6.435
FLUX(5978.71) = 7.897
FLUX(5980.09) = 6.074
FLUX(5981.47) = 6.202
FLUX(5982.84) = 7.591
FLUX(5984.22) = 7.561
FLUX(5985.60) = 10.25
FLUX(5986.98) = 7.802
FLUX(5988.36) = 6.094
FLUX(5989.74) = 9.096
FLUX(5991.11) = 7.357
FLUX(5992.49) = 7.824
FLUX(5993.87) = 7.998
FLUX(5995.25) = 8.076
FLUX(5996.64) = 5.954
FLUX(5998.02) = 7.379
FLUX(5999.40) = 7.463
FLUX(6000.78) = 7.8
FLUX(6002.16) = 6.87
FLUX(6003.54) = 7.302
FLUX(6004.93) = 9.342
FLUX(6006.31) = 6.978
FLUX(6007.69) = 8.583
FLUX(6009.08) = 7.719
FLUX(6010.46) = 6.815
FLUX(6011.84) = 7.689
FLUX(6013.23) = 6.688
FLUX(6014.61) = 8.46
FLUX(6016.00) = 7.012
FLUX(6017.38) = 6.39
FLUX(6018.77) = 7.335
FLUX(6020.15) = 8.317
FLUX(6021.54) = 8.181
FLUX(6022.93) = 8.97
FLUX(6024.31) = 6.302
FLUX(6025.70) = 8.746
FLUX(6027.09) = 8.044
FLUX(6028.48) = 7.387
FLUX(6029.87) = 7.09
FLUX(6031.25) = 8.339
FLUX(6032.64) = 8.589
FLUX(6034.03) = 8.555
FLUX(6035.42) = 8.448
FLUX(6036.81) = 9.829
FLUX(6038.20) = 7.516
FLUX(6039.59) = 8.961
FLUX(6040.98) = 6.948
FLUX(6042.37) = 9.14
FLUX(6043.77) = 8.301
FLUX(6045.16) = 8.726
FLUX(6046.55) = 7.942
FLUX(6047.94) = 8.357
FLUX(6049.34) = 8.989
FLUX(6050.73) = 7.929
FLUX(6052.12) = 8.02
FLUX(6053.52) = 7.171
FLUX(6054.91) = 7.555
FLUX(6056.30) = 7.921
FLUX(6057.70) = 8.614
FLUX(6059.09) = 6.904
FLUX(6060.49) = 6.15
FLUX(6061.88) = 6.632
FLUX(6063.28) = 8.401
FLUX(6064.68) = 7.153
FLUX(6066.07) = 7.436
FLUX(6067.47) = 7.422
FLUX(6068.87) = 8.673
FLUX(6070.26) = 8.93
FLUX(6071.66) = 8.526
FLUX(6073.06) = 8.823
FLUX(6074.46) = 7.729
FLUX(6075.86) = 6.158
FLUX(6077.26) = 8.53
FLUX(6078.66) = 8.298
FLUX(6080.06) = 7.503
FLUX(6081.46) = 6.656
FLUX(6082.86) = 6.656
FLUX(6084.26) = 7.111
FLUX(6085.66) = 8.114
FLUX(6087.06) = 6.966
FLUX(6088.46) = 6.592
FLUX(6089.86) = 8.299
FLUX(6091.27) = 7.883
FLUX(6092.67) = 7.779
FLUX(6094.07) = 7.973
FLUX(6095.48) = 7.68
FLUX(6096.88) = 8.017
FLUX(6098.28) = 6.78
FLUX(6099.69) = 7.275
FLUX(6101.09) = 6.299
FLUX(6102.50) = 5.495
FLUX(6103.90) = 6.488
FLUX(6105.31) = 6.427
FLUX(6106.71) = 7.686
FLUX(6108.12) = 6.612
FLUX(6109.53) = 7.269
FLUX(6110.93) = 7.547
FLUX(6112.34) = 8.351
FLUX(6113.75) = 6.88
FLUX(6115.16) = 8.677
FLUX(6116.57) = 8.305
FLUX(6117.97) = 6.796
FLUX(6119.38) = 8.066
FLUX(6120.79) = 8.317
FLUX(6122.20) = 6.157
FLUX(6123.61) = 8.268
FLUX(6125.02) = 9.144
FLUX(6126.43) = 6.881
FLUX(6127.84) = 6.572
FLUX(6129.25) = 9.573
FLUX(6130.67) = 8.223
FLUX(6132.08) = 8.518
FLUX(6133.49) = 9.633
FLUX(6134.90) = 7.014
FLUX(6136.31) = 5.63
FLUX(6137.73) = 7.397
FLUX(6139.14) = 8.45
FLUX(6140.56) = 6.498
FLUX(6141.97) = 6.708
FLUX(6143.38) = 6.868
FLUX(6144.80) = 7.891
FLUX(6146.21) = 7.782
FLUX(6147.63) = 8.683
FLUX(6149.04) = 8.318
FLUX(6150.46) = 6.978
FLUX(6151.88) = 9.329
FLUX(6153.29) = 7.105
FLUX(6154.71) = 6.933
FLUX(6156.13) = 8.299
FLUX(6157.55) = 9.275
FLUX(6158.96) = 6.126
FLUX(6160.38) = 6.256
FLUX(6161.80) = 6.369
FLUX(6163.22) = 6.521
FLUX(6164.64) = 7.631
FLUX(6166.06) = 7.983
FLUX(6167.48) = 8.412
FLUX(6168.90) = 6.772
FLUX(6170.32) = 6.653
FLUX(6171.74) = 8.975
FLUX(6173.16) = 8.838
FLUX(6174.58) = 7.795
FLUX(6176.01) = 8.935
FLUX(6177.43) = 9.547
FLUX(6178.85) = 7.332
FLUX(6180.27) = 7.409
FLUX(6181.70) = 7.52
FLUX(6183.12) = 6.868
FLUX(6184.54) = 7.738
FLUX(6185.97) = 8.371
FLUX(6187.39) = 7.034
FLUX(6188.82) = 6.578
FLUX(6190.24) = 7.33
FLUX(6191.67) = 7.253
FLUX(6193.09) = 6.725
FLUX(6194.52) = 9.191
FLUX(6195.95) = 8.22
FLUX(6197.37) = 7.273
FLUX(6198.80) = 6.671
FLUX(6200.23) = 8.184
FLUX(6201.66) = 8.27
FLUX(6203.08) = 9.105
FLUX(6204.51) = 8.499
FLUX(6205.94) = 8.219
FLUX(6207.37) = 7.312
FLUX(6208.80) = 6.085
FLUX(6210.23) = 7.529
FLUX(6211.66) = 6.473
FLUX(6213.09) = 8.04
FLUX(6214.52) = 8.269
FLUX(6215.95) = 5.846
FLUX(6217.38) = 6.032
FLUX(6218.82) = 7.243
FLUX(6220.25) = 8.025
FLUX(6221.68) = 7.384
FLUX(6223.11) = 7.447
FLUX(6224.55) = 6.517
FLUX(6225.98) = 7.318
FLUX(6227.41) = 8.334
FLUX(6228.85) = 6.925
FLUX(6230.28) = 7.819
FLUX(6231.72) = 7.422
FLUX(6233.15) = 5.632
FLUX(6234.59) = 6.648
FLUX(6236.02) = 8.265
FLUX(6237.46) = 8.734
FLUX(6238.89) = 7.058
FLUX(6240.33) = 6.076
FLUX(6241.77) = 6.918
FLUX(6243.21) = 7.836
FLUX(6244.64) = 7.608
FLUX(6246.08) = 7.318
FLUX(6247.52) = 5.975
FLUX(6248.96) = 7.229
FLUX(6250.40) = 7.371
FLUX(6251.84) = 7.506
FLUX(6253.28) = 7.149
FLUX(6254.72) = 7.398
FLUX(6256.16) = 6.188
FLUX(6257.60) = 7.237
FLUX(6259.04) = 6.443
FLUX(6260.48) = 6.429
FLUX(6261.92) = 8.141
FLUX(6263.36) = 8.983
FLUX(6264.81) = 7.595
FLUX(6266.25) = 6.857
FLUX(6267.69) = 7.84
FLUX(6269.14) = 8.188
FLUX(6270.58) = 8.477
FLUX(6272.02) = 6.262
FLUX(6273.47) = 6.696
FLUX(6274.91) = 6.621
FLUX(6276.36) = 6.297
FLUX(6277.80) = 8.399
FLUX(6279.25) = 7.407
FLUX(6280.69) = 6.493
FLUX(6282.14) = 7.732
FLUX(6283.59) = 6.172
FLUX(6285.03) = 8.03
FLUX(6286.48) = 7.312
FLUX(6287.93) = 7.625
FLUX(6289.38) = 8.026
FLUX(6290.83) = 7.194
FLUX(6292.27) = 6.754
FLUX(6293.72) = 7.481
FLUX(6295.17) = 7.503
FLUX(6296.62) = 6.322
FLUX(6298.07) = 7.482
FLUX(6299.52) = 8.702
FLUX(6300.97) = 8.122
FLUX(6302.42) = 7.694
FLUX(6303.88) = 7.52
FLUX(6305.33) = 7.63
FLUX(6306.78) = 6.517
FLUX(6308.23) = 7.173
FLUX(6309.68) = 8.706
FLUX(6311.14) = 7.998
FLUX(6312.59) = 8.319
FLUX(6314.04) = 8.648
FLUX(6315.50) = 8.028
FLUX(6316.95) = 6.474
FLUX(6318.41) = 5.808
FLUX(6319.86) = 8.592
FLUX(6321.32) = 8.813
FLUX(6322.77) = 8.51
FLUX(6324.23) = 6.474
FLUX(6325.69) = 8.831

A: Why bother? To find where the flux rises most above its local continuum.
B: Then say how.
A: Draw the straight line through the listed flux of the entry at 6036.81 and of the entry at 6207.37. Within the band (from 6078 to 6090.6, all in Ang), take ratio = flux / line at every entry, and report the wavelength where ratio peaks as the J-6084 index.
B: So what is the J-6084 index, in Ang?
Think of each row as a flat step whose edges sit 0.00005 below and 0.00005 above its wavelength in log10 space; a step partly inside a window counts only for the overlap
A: 6089.86 Ang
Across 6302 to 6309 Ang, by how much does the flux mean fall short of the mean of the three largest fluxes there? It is 0.3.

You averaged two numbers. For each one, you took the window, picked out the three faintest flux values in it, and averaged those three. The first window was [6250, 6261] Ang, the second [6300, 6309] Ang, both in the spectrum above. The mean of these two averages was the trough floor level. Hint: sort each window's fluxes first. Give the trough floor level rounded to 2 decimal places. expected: 6.71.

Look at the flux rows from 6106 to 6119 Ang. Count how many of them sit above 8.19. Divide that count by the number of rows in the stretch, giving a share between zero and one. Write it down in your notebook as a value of 0.33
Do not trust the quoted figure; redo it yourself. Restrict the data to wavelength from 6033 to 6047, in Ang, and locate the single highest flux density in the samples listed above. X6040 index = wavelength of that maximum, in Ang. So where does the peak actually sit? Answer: 6036.81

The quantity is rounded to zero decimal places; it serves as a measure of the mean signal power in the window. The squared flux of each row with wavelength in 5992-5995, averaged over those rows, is 63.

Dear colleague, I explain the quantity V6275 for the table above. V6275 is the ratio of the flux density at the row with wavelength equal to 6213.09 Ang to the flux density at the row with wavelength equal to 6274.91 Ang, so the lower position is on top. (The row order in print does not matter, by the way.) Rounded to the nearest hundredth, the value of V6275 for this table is 1.21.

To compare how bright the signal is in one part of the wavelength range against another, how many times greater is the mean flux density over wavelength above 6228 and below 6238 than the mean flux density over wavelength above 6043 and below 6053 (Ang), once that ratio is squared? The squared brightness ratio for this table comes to 0.78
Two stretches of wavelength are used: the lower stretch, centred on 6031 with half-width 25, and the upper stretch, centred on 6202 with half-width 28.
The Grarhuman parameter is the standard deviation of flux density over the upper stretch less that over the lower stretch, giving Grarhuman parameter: 0.04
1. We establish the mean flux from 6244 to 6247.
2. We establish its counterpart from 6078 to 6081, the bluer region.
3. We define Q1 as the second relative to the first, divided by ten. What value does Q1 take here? 0.106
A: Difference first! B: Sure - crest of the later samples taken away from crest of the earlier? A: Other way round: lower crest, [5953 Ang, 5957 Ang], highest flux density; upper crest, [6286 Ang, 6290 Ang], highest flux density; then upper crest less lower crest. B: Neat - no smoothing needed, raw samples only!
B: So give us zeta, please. -1.7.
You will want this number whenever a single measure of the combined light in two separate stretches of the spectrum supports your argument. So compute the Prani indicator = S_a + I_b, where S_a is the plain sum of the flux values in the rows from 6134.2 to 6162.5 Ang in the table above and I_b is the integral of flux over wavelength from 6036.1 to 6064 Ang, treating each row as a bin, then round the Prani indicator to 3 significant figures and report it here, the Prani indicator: 371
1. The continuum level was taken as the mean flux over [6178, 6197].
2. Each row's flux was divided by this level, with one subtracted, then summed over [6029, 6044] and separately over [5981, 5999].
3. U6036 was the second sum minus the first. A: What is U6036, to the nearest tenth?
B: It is -1.0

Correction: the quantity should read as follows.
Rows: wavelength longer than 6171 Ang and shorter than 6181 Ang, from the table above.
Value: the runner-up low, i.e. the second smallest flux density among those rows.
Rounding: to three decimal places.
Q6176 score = 7.409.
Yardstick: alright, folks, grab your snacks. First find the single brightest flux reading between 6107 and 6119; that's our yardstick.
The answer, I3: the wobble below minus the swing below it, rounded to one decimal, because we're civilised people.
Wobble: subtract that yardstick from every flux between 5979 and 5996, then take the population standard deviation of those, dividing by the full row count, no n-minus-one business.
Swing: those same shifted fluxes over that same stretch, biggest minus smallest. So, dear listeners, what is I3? -3.0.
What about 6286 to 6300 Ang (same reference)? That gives -1.8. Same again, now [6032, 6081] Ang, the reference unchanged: -2.8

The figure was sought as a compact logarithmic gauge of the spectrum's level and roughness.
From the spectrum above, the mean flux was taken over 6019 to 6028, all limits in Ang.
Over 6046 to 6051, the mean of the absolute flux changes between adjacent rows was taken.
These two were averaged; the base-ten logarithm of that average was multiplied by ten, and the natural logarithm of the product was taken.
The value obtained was 1.86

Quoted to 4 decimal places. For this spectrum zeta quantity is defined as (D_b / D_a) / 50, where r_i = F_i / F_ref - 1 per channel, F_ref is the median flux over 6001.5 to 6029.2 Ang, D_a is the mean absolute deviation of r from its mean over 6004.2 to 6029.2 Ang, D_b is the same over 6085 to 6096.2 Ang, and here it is 0.0115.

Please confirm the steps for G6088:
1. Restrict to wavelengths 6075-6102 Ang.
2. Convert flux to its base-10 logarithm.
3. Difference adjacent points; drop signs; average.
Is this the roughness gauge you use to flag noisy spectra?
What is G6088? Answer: 0.043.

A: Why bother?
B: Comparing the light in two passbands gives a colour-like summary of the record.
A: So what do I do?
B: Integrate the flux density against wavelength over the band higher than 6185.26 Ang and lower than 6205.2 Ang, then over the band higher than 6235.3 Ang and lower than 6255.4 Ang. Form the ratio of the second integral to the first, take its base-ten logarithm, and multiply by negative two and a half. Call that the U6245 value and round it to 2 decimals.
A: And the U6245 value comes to 0.06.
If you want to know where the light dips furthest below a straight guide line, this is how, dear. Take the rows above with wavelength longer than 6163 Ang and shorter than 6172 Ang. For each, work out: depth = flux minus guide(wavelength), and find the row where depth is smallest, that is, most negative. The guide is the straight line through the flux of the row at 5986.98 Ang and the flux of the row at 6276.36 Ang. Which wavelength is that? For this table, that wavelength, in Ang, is 6163.22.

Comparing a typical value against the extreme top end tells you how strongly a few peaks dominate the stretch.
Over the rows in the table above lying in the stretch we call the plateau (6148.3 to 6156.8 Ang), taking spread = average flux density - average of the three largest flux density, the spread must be -0.82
